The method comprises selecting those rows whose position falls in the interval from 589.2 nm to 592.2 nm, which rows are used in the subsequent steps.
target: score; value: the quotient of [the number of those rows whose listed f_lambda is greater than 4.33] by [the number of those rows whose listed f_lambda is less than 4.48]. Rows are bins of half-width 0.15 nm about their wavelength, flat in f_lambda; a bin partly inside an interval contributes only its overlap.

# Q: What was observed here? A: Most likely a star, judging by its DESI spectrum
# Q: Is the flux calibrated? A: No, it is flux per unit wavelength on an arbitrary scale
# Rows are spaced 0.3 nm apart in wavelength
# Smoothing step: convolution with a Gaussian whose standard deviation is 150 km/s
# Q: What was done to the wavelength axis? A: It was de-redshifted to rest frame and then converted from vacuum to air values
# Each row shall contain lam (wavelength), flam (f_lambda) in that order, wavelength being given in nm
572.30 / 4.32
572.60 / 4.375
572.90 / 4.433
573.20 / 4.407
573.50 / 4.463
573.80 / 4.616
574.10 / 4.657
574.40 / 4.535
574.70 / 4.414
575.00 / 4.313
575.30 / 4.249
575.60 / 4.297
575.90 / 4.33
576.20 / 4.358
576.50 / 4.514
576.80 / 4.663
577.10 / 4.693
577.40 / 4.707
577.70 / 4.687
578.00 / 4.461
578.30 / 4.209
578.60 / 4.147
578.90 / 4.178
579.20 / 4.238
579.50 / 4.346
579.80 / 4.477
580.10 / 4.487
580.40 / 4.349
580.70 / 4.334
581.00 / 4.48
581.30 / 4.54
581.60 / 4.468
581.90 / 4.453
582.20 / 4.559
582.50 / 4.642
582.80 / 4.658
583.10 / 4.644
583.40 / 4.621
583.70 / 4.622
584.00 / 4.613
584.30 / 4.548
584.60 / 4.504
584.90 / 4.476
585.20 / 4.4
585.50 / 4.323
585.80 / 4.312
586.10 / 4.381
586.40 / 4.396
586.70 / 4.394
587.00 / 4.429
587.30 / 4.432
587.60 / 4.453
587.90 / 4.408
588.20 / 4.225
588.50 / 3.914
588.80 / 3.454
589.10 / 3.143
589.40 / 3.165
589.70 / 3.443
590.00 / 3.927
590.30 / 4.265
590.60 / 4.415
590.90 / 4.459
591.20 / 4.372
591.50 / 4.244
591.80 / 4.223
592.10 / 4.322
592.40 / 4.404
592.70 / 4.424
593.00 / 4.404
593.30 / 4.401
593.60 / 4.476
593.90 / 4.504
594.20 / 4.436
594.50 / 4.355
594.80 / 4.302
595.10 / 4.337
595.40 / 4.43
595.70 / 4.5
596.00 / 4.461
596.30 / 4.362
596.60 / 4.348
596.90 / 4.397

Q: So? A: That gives 0.3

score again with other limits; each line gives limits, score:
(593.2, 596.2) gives 1.1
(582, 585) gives 10.0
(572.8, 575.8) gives 1.0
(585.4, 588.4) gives 0.7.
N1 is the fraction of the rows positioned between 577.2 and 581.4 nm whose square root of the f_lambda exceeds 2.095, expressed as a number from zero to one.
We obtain 0.50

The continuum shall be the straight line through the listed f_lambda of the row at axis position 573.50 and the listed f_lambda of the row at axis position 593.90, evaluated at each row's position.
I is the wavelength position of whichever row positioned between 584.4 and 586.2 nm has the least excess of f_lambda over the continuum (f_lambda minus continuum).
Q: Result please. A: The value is 585.80 nm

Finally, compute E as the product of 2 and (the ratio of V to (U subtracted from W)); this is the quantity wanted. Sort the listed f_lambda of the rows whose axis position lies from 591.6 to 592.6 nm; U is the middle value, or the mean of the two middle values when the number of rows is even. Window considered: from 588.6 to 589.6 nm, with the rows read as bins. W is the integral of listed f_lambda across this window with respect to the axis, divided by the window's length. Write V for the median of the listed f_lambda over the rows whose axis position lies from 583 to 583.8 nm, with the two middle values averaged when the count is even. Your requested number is -9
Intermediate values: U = 4.32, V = 4.62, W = 3.30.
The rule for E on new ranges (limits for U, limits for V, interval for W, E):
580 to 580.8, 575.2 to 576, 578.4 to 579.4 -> -56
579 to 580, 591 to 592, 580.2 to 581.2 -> 156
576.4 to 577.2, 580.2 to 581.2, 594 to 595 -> -30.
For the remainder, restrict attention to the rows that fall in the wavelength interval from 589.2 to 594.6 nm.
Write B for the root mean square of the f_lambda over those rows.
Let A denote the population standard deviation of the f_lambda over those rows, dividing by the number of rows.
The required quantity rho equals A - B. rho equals -3.89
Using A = 0.36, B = 4.25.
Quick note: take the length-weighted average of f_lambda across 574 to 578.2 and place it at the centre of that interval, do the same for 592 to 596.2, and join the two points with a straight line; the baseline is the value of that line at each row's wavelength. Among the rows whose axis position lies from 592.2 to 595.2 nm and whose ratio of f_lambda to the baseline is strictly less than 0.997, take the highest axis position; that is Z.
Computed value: 595.10 nm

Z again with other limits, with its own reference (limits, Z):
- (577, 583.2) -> 580.70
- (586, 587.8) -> 586.70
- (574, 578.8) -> 578.60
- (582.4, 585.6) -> 585.50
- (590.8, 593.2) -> 592.40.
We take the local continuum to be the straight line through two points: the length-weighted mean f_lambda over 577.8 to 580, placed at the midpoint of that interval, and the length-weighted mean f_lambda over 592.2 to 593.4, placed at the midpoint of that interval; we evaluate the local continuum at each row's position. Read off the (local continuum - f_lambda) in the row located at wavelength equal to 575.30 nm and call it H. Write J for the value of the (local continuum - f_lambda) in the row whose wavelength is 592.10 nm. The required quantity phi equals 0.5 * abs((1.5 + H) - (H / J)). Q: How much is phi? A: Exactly 0.6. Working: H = 0.03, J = 0.08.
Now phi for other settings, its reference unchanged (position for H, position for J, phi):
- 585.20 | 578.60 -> 0.9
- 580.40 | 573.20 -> 0.6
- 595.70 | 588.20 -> 1.0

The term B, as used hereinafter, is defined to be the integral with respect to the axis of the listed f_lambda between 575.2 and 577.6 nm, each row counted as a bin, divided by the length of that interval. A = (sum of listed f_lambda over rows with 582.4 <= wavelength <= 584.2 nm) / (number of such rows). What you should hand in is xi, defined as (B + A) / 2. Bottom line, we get 4.56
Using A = 4.6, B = 4.49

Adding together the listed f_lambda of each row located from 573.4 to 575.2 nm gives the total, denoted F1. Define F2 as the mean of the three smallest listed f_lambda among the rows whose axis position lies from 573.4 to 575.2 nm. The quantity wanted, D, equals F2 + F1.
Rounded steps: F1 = 27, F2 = 4.40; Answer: 31.4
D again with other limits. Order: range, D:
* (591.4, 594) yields 43.7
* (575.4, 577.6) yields 35.9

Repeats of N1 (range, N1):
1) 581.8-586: 0.86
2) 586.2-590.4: 0.43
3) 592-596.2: 0.71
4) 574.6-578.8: 0.50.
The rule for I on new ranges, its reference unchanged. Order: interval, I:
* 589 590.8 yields 589.10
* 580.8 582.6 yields 581.90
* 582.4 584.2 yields 584.00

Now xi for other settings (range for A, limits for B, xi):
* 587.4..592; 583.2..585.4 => 4.27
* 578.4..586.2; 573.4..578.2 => 4.47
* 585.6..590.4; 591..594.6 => 4.21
